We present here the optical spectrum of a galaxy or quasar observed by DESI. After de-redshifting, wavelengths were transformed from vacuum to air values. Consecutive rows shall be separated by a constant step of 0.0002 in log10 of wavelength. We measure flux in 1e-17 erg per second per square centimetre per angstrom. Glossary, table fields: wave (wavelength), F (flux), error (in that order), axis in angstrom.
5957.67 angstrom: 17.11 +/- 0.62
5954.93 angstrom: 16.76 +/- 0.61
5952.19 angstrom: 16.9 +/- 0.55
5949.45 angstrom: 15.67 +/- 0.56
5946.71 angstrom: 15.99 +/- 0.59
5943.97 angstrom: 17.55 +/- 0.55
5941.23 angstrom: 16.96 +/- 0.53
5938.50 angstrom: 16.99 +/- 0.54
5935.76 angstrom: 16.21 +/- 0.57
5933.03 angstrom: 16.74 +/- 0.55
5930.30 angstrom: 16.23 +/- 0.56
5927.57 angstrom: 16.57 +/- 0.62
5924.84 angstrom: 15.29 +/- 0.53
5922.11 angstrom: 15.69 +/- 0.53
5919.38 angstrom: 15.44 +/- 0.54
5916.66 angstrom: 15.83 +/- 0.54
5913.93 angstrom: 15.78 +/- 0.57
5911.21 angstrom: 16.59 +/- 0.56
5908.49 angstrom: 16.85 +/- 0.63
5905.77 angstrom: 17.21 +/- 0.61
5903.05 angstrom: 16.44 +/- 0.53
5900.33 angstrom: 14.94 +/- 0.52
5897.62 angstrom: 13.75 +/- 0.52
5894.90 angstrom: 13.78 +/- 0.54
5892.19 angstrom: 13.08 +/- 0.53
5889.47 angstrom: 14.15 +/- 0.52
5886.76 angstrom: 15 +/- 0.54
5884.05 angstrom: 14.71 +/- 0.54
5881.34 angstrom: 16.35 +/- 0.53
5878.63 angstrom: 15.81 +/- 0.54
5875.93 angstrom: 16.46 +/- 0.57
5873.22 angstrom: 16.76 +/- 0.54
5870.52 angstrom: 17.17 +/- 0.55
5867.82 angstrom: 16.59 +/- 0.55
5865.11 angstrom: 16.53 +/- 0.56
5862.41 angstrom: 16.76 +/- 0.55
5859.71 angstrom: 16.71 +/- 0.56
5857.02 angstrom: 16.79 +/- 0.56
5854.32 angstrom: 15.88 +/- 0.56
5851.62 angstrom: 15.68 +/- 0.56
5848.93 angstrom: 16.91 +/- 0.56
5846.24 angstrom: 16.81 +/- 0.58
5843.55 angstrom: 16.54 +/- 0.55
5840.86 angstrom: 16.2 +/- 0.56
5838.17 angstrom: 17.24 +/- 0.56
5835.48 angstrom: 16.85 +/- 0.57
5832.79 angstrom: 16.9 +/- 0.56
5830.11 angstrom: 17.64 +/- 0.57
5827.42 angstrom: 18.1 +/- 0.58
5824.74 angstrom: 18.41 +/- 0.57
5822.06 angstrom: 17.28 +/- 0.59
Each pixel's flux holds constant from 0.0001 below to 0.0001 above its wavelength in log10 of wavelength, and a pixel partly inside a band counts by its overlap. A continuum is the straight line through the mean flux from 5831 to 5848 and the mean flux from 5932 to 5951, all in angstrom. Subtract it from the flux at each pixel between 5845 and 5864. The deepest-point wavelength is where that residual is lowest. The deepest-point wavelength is 5851.62 angstrom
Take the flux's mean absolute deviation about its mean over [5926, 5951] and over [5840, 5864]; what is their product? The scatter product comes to 0.17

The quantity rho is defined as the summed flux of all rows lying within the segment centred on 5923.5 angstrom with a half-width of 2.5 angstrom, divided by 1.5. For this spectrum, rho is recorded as 20.7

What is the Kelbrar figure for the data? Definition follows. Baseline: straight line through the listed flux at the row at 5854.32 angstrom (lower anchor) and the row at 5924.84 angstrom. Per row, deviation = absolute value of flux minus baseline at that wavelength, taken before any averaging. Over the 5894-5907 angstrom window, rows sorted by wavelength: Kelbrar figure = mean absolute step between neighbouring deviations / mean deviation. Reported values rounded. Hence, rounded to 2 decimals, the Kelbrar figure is 0.45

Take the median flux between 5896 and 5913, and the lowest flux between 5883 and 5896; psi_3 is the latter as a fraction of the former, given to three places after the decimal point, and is 0.792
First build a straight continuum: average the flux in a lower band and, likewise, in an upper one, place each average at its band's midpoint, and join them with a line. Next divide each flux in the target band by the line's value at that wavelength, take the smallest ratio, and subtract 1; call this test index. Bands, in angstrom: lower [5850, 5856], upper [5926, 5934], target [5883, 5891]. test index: -0.12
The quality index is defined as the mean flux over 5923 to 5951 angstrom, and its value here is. 16.4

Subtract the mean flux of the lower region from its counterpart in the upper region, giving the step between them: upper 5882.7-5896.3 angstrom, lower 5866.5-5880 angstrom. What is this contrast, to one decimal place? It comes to -2.4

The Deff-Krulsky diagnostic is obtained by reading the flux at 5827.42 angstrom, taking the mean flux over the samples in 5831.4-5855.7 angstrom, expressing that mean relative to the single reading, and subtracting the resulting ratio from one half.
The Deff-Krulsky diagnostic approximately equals -0.41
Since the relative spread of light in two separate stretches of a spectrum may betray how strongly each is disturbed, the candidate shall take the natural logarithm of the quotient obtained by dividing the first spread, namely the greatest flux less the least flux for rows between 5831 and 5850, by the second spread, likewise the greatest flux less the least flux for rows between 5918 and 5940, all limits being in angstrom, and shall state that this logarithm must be -0.49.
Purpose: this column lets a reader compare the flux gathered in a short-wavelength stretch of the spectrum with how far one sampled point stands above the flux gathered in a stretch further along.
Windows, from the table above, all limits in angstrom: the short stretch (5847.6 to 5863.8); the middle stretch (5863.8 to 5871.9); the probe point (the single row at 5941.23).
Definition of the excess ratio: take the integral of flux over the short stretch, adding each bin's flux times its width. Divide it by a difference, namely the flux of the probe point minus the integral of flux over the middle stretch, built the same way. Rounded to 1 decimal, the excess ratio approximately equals -2.2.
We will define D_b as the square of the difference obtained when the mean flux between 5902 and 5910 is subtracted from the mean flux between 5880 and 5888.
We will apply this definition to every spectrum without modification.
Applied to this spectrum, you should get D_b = 2.2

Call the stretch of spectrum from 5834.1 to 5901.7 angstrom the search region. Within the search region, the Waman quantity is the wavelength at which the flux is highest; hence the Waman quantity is 5838.17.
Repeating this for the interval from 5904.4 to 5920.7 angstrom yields 5905.77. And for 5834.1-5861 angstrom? 5838.17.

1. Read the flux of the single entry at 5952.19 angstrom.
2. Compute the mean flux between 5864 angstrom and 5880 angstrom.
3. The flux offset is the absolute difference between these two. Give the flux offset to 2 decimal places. 0.35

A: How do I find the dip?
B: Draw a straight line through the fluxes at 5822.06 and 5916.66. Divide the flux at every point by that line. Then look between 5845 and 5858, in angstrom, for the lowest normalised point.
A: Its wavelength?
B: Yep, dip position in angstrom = 5851.62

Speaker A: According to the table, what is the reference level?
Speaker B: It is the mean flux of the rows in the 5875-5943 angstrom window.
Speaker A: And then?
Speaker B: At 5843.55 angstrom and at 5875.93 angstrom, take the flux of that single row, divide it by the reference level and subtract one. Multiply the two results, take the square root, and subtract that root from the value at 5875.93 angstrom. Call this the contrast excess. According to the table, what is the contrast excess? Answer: -0.002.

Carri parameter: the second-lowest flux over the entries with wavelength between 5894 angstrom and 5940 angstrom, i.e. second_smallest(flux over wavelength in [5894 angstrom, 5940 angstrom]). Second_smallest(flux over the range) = 13.78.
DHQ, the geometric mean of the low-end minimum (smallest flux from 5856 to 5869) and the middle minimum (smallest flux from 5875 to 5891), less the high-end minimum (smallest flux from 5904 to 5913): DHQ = -1.3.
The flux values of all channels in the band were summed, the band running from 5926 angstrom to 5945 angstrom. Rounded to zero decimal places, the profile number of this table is 117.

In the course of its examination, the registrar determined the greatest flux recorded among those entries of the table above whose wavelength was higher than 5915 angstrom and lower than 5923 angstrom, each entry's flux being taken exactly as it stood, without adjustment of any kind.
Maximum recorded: 15.83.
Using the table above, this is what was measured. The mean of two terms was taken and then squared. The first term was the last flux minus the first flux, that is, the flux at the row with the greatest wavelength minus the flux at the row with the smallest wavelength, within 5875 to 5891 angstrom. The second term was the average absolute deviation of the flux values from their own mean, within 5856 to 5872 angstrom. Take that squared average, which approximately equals 1.2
